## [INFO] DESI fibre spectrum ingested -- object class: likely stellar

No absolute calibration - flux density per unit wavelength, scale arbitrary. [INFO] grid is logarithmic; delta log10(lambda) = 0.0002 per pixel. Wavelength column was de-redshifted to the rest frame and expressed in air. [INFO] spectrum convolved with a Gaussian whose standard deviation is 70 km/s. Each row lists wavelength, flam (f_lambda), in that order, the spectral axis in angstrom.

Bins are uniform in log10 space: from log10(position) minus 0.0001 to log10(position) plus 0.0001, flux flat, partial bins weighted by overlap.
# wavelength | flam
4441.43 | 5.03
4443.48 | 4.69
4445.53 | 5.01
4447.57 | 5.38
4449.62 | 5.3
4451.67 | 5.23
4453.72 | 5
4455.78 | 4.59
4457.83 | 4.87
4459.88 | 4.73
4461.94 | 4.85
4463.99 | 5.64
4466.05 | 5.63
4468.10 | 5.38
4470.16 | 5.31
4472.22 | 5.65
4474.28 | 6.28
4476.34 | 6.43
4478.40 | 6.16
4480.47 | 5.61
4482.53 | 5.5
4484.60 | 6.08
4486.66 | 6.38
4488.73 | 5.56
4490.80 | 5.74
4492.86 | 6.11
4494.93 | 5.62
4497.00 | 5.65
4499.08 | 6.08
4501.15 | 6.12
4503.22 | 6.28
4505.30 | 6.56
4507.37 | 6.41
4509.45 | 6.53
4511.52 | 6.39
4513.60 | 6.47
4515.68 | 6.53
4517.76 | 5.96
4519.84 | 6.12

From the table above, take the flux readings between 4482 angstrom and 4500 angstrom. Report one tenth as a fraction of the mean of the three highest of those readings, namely 0.0162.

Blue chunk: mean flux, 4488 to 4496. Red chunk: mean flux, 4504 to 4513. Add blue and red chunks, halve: 6.12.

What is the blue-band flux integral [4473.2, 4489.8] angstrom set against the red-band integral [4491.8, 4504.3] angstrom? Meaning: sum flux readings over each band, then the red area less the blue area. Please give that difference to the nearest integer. -25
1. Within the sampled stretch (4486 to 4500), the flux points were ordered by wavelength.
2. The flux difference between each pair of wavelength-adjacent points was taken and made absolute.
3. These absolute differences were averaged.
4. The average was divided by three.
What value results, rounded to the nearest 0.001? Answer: 0.129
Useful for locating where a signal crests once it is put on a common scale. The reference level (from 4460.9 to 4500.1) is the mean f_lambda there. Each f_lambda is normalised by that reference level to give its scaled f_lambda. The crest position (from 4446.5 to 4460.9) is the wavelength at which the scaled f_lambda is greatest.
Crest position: 4447.57 angstrom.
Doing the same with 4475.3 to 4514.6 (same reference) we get 4505.30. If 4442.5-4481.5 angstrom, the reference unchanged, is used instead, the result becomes 4476.34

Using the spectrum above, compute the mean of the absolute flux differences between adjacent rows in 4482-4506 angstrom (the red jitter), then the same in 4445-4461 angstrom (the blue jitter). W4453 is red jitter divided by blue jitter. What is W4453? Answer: 1.48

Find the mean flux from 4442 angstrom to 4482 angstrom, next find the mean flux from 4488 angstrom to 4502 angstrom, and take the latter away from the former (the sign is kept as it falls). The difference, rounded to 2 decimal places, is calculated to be -0.49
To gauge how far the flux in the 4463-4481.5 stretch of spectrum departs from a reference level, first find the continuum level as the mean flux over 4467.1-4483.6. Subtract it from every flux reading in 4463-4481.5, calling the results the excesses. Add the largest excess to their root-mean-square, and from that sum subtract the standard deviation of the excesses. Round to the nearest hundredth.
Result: 0.64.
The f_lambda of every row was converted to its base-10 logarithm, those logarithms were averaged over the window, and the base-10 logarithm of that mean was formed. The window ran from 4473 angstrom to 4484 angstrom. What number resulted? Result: -0.110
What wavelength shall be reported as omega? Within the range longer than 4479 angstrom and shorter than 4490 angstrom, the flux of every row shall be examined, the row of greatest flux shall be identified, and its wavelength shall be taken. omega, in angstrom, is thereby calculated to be 4486.66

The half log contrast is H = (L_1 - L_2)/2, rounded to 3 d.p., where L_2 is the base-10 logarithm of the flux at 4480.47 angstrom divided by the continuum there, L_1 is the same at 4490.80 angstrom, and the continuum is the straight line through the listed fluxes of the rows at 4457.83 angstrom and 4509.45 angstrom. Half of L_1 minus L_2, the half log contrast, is -0.008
